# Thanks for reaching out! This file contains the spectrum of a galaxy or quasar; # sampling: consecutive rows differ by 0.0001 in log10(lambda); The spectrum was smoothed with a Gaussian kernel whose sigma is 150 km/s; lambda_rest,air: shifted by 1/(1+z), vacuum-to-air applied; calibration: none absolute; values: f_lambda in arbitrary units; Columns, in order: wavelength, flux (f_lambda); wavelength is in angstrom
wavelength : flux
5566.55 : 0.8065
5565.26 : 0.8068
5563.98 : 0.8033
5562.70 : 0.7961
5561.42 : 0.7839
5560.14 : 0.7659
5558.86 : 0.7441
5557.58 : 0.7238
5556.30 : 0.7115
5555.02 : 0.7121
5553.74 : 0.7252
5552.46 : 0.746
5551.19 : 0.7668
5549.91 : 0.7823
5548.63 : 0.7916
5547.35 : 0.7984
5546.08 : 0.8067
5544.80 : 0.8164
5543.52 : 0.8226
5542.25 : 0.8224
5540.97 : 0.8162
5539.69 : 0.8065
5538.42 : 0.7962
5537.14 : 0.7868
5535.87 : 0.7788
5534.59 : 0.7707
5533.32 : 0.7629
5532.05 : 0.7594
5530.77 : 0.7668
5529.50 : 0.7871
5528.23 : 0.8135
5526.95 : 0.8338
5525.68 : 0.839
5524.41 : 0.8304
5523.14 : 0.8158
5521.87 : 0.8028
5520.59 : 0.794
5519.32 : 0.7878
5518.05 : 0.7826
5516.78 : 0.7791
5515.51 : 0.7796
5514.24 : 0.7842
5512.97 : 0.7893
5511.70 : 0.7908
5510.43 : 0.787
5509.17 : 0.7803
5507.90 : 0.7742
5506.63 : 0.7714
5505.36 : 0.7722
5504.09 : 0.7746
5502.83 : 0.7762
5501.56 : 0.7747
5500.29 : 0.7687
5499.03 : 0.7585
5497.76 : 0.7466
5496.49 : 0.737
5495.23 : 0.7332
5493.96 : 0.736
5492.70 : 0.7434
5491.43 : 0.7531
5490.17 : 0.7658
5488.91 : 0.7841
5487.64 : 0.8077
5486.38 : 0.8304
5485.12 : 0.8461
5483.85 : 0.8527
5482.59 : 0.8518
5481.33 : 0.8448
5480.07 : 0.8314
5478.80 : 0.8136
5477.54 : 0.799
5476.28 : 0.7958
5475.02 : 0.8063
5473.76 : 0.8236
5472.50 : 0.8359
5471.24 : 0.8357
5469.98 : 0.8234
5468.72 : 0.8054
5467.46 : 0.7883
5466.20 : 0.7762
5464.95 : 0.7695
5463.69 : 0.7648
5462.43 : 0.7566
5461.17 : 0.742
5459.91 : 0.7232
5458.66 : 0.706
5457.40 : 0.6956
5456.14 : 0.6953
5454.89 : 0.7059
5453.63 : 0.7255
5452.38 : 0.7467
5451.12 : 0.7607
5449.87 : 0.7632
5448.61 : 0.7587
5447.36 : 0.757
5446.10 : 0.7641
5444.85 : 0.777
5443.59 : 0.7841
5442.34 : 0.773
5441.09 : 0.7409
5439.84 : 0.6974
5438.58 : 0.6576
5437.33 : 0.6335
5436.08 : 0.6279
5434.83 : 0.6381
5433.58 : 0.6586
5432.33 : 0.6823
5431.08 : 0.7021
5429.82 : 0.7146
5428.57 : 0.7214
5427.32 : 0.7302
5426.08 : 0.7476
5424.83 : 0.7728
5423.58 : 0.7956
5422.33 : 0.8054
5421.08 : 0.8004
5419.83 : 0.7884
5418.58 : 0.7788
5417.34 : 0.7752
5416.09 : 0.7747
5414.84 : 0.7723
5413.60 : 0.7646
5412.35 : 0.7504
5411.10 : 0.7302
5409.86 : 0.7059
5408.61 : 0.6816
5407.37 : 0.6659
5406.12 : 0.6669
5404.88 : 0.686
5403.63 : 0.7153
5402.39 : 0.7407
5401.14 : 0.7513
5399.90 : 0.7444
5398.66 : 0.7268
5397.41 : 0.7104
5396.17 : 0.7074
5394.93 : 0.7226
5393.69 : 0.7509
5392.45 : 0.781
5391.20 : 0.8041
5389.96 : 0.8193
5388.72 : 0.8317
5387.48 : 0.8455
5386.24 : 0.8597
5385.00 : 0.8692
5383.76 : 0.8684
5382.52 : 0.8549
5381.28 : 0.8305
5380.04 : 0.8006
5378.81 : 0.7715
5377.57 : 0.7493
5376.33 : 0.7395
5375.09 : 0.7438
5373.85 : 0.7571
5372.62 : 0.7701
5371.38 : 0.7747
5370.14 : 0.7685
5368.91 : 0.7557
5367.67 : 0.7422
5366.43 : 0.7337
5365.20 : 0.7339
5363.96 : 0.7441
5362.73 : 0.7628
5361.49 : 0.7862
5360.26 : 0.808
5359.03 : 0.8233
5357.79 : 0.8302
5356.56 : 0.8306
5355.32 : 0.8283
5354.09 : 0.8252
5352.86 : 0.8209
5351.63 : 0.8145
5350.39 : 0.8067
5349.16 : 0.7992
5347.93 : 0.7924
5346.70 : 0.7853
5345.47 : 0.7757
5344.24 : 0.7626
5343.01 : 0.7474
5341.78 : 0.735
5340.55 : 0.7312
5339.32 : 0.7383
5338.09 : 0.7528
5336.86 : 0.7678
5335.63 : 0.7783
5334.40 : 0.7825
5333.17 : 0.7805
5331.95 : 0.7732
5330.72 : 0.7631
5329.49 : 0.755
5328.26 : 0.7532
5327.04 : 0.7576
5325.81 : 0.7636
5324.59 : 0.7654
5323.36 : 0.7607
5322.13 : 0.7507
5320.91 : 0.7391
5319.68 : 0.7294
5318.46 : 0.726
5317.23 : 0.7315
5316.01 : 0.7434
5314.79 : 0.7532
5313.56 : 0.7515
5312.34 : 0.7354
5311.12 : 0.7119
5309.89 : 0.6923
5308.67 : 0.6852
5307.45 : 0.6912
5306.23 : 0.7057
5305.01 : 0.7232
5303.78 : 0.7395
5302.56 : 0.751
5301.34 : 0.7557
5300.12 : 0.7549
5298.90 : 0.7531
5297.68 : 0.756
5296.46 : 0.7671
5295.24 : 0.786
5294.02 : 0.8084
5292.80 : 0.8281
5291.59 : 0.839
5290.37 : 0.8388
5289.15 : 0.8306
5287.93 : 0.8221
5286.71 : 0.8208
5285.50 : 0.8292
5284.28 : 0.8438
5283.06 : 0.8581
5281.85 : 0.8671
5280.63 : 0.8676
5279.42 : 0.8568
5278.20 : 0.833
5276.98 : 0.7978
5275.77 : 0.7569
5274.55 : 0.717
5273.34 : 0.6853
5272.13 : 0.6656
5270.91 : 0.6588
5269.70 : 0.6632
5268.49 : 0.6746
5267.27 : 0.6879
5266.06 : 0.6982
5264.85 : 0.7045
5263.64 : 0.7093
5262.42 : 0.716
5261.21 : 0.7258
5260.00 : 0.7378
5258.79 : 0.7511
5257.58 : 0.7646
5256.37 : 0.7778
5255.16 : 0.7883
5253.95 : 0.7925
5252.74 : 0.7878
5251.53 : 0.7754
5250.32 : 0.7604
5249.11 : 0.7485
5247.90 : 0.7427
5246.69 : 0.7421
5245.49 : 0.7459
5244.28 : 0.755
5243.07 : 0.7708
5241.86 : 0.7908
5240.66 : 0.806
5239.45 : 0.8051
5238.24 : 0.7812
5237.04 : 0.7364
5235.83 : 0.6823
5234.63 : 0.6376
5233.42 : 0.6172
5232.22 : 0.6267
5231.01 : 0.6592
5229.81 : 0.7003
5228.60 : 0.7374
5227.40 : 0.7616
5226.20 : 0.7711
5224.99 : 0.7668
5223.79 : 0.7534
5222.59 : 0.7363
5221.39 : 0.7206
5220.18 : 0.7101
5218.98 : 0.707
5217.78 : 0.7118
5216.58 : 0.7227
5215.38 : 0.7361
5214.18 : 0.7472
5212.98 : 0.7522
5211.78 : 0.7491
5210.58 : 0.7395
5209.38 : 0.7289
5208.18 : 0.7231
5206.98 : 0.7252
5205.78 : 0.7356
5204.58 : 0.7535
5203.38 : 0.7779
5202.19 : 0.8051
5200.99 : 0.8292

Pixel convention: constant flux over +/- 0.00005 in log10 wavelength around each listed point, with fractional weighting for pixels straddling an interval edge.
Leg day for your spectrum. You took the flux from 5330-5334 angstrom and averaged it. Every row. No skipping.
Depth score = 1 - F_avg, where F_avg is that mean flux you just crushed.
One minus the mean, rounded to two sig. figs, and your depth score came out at 0.23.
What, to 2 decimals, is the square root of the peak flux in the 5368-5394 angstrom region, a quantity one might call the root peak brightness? 0.93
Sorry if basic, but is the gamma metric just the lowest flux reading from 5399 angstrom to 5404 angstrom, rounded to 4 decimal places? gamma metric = 0.7153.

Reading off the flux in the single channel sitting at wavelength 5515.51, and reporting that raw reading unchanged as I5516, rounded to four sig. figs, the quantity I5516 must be 0.7796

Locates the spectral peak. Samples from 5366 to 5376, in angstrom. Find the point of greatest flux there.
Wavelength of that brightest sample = 5371.38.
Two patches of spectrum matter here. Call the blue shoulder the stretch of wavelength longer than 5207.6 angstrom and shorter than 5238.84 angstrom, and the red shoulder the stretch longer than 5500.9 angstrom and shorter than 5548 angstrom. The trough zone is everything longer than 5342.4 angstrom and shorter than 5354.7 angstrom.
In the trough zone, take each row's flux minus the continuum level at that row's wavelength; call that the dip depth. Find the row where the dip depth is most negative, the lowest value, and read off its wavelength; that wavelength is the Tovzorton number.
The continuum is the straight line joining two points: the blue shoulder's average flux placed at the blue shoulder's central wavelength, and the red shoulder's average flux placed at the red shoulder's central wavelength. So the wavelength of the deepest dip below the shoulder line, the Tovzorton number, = 5343.01 angstrom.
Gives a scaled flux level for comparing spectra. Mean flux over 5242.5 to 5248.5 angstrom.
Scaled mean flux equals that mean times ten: 7.51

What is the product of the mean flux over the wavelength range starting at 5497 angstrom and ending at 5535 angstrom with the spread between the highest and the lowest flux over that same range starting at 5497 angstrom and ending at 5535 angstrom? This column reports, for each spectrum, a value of 0.07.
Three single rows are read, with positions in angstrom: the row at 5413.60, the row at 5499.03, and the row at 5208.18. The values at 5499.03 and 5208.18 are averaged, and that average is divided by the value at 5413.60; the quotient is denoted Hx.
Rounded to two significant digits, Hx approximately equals 0.97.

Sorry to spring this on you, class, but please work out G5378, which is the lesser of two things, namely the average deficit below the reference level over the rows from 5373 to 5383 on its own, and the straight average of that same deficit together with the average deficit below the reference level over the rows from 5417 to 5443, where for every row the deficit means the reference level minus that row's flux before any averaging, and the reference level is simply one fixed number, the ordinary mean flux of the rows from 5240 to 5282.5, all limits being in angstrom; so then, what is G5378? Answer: -0.03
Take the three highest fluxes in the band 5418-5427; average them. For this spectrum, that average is 0.80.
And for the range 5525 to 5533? 0.83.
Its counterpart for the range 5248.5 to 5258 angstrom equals 0.79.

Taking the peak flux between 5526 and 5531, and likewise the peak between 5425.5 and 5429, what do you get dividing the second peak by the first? 0.90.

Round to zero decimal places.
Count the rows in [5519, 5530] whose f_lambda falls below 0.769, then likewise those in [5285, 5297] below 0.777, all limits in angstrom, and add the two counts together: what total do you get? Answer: 1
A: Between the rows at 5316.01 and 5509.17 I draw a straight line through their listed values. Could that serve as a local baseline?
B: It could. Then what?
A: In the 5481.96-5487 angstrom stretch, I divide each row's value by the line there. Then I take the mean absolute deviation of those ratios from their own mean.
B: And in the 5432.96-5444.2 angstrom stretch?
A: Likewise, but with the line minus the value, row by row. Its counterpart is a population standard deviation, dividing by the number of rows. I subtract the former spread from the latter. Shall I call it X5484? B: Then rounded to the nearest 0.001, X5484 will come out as 0.048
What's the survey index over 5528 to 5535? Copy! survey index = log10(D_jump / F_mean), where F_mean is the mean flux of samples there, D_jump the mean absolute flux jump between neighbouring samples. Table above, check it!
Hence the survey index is -1.8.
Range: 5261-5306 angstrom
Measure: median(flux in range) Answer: 0.756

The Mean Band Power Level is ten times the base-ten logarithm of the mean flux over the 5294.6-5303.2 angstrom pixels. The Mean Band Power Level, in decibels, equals -1.19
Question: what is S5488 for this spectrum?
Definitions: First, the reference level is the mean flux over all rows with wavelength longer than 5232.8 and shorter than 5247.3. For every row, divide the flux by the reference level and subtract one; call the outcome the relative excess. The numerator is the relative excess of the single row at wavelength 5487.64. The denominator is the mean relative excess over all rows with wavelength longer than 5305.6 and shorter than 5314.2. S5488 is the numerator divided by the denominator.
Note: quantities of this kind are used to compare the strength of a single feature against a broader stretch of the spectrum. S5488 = -2.4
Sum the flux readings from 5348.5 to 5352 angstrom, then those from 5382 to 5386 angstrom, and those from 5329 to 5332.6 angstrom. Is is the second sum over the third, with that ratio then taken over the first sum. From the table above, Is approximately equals 0.47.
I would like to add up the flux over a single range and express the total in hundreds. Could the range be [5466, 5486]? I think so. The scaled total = 0.13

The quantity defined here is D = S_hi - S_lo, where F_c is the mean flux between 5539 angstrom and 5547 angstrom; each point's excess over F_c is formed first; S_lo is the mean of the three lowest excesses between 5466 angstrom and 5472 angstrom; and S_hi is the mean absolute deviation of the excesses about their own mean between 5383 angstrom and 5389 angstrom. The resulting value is 0.038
